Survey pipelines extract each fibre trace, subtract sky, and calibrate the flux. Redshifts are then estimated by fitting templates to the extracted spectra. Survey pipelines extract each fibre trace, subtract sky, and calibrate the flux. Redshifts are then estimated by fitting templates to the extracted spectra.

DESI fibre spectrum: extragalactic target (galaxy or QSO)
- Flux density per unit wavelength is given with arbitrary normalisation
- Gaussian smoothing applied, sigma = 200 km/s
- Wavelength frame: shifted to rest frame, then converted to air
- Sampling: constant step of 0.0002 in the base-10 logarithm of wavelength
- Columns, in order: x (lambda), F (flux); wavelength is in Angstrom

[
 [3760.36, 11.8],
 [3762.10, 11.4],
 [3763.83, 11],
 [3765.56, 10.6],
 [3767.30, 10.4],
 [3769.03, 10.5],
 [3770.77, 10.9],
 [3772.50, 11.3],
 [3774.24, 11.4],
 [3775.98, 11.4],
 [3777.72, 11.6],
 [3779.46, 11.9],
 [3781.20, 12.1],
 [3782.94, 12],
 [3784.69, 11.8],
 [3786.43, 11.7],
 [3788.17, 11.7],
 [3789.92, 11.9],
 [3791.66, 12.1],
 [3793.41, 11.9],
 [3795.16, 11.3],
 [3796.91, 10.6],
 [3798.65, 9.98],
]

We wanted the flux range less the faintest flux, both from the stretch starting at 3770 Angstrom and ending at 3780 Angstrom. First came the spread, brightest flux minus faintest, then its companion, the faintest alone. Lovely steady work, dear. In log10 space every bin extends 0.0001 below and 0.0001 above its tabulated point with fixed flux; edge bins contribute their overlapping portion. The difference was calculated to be -9.9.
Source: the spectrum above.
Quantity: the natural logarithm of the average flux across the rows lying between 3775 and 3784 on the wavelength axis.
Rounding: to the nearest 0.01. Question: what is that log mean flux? 2.47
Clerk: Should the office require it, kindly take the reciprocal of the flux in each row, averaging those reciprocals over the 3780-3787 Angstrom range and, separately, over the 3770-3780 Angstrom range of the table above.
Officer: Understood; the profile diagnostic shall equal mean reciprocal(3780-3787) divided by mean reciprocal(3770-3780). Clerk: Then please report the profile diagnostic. 0.96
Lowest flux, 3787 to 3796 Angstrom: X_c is 11.3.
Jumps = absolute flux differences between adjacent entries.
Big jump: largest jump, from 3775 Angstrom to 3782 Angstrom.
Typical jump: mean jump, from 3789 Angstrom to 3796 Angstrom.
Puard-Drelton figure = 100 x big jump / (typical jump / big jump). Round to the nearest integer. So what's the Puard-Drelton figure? 27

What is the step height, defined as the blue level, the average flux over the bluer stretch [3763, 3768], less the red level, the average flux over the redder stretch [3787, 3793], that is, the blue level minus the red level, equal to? -1.2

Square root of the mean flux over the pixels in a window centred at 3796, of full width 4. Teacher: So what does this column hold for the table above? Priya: 3.31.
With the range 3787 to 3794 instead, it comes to 3.45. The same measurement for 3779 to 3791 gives 3.45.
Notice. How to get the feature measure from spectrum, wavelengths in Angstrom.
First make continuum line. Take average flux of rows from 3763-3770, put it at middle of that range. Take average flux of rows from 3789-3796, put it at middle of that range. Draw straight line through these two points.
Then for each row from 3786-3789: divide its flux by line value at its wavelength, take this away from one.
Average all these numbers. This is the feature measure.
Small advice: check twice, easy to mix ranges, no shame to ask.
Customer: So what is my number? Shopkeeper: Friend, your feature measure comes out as -0.012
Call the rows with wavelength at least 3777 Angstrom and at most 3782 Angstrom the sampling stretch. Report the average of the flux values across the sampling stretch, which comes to 11.9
